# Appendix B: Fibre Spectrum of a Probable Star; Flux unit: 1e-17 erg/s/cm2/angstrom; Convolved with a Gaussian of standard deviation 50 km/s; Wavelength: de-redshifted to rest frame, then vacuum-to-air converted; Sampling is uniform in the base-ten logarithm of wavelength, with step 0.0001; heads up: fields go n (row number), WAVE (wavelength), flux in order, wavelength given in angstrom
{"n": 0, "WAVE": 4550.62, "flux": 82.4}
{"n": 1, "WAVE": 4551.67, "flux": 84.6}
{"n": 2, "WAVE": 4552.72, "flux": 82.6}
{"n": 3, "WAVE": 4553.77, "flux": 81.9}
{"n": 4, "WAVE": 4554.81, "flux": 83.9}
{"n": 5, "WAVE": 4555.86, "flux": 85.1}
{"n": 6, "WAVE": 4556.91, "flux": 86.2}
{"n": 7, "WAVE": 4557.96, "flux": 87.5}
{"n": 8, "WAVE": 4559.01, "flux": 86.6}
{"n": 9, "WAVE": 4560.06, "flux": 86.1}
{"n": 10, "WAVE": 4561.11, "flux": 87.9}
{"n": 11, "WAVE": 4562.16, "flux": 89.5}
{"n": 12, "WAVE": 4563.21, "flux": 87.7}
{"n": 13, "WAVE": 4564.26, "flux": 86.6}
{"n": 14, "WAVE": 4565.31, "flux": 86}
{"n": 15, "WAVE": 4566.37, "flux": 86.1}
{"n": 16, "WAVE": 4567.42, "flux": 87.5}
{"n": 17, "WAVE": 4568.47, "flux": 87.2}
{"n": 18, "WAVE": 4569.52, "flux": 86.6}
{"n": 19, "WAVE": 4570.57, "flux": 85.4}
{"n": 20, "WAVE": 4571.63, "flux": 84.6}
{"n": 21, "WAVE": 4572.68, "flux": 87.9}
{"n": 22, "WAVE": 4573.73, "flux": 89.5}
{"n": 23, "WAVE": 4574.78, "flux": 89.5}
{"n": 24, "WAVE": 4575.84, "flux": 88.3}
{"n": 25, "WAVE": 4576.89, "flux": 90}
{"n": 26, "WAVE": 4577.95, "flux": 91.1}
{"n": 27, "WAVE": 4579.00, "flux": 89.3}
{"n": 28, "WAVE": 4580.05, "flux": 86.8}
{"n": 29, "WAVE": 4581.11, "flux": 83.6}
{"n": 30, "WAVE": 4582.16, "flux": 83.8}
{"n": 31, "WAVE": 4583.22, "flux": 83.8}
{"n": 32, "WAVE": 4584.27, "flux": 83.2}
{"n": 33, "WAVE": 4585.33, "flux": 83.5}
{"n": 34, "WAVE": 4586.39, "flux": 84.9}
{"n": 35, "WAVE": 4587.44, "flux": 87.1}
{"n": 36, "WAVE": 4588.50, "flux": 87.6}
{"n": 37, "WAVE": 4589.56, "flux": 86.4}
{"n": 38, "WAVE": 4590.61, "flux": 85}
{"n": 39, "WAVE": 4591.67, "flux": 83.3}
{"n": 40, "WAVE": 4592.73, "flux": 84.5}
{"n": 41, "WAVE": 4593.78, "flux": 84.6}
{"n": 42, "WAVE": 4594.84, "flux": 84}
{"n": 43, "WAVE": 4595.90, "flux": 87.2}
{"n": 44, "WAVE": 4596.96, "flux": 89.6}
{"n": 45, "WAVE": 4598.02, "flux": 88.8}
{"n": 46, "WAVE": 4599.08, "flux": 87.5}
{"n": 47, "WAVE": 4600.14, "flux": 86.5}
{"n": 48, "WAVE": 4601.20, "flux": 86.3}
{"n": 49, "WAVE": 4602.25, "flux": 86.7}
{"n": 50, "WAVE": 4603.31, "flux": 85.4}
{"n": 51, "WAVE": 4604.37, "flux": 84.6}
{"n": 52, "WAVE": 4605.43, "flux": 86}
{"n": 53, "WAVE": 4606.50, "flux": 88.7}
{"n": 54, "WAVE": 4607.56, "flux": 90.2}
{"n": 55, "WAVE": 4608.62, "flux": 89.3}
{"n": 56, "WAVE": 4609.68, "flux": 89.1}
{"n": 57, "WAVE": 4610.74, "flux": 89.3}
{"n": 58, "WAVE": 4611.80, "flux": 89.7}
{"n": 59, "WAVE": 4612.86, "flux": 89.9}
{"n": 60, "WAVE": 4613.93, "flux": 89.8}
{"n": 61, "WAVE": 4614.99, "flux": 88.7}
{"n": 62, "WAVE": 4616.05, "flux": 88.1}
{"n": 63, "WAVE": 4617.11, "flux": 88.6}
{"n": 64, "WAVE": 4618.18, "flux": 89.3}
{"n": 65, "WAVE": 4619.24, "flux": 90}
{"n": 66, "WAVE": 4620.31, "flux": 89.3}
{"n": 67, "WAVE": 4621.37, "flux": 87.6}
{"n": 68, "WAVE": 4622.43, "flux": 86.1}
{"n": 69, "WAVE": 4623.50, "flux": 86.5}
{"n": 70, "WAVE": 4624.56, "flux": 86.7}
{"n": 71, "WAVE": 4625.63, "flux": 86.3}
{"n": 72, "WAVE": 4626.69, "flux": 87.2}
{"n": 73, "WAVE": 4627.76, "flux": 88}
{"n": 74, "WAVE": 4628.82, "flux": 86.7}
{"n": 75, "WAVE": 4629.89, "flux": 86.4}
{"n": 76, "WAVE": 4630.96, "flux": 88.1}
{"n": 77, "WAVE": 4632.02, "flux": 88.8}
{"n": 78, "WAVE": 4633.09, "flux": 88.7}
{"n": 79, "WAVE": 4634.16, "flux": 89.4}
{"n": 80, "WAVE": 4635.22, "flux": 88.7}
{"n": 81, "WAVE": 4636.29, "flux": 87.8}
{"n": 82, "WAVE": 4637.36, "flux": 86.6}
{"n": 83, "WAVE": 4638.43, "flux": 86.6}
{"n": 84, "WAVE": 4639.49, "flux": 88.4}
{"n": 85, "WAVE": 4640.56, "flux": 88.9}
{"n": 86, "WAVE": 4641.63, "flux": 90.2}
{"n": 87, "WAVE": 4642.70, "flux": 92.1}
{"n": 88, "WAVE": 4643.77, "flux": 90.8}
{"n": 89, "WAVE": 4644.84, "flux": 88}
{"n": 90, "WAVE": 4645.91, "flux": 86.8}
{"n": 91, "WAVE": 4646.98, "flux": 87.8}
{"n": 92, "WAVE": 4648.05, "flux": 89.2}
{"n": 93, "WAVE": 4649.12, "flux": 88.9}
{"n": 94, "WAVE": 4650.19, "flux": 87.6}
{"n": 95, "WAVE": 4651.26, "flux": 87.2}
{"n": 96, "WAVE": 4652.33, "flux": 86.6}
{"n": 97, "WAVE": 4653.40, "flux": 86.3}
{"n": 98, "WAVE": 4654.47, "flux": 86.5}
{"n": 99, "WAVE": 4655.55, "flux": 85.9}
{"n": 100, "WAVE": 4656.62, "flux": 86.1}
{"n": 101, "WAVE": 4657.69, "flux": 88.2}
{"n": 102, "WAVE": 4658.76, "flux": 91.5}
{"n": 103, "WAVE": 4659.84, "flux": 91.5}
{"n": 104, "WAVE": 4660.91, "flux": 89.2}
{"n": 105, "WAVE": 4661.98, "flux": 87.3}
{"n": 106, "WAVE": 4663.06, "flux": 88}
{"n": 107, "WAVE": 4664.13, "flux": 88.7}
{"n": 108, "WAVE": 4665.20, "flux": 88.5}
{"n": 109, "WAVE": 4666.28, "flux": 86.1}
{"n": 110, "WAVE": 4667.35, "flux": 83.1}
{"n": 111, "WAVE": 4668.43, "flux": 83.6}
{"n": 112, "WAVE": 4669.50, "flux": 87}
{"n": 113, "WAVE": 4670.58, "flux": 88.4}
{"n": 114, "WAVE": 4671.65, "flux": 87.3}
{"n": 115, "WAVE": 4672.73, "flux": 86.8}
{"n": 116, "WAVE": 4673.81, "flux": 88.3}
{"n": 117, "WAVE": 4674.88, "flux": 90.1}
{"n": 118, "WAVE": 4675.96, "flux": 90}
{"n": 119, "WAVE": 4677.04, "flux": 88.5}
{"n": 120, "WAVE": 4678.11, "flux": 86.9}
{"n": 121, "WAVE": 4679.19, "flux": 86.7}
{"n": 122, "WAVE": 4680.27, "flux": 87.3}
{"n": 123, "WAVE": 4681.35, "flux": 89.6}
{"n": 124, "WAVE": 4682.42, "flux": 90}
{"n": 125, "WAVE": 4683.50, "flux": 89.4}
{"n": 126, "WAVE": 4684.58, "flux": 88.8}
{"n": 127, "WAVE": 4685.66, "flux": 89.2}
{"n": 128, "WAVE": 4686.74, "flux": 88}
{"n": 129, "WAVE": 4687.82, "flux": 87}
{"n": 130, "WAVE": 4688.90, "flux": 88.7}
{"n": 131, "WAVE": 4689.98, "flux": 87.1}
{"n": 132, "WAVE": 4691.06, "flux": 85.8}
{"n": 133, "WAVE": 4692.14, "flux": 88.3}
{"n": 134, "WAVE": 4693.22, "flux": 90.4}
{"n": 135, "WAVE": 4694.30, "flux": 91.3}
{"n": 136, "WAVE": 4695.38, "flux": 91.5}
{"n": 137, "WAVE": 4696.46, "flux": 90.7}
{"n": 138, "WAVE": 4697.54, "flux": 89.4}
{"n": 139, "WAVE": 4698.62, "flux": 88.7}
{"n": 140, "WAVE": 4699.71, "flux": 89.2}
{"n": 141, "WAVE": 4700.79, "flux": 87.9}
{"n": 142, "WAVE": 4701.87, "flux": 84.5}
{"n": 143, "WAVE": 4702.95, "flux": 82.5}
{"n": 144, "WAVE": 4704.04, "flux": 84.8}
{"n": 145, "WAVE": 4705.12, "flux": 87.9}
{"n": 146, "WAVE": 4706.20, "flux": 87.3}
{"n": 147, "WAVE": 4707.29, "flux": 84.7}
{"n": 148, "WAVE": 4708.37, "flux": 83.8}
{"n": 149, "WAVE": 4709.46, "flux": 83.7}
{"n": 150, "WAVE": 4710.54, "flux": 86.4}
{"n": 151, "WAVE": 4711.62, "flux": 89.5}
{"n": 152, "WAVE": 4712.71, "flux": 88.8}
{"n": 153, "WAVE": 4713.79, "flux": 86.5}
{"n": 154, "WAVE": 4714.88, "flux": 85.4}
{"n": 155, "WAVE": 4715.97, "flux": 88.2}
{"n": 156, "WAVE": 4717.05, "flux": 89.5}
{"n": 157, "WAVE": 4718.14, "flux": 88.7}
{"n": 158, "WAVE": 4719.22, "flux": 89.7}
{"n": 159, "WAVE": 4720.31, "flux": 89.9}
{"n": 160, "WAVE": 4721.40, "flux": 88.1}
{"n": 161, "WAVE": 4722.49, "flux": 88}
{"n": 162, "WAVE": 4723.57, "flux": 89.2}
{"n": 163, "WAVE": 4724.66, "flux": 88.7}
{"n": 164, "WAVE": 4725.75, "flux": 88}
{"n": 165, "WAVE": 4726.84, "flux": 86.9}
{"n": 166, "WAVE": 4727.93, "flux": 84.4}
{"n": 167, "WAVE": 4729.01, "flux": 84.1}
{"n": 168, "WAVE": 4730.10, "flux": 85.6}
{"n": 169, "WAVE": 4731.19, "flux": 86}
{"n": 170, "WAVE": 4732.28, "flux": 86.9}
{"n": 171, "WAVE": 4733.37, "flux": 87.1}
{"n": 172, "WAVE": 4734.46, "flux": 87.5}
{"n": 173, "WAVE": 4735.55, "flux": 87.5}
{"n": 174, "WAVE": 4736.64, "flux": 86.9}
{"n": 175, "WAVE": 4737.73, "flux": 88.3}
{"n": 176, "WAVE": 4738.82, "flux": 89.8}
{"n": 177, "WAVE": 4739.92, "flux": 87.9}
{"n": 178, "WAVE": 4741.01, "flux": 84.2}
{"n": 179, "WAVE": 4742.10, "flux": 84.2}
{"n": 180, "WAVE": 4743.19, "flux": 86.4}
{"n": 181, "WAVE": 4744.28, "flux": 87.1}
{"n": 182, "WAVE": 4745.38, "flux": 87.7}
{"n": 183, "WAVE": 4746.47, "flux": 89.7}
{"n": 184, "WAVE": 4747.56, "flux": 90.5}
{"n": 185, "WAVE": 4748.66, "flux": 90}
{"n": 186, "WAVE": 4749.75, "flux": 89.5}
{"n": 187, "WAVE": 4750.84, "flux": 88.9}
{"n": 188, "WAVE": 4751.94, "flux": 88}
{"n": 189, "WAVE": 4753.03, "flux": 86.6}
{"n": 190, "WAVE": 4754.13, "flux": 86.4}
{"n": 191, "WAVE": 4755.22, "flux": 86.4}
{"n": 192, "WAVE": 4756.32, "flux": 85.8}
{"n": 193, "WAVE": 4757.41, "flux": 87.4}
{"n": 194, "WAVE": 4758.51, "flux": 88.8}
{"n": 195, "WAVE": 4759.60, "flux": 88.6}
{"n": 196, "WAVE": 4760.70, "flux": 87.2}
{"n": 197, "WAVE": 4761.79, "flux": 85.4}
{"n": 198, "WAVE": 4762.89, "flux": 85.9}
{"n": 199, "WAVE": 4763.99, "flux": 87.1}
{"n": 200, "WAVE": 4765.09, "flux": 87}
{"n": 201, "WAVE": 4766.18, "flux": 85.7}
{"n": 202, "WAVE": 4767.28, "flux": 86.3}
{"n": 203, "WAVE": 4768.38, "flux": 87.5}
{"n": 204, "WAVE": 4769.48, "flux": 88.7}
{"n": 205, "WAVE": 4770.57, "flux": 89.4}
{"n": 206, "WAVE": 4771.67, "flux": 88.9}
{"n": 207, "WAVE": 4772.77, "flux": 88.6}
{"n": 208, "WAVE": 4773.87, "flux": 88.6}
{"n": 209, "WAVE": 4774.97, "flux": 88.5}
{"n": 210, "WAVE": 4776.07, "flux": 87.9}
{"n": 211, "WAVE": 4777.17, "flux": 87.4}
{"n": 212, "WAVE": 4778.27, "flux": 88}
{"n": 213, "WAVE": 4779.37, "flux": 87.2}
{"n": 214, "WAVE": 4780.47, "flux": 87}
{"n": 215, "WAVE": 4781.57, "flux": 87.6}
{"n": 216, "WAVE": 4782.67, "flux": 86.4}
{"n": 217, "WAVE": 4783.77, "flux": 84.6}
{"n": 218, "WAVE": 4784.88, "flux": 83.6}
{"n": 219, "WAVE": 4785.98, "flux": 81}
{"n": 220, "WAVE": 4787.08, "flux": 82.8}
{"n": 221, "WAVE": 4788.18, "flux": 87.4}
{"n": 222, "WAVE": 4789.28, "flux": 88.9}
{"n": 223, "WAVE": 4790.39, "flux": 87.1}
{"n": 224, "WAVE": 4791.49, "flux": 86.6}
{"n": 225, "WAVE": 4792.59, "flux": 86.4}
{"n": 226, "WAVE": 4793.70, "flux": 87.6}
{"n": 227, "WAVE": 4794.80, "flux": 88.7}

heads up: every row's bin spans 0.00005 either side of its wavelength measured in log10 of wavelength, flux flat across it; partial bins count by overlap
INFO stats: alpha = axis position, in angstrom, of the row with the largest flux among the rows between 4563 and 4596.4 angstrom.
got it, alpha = 4577.95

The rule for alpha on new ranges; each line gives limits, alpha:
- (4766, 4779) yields 4770.57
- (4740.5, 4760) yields 4747.56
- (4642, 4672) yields 4642.70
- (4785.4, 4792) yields 4789.28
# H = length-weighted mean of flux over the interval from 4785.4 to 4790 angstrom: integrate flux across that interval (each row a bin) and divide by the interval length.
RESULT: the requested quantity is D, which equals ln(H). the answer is 4.44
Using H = 85.1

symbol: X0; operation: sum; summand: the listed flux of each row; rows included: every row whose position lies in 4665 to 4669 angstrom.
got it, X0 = 341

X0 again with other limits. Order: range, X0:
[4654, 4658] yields 347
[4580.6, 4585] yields 334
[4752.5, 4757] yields 345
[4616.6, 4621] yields 357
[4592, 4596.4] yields 340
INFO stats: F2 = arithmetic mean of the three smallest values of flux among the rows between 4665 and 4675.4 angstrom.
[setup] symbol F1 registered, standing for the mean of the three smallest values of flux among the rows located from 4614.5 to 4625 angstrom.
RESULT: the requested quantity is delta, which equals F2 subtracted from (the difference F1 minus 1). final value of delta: 1.2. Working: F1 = 86.4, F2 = 84.3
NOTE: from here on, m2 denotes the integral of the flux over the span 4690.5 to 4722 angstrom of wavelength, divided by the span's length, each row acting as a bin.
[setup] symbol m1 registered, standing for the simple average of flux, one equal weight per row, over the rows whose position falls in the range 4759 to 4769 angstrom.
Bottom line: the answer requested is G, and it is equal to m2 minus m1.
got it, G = 0.9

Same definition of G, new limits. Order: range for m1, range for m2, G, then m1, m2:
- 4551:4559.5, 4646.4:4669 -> 2.7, 84.8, 87.5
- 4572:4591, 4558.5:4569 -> 0.4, 86.7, 87.1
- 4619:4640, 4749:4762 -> -0.1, 87.7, 87.6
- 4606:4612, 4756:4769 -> -2.5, 89.4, 86.9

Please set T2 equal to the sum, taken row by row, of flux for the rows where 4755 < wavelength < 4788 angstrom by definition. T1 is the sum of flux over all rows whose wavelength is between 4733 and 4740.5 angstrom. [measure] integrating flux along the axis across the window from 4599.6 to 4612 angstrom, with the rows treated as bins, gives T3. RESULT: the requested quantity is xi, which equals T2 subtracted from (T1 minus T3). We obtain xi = -3077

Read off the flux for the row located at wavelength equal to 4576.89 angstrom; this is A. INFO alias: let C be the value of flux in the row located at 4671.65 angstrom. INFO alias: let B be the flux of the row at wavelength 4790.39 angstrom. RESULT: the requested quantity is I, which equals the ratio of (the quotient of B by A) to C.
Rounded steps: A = 90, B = 87.1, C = 87.3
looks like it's 0.0111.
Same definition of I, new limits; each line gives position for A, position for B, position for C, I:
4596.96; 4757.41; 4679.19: 0.0113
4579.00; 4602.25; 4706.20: 0.0111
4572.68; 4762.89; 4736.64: 0.0112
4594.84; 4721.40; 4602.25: 0.0121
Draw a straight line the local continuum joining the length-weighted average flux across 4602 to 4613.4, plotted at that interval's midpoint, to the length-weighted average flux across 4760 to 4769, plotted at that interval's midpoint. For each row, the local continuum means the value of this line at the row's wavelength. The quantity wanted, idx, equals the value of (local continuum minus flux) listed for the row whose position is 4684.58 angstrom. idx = -1.5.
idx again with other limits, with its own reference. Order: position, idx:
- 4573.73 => -1.1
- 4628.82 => 1.1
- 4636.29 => 0.0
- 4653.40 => 1.3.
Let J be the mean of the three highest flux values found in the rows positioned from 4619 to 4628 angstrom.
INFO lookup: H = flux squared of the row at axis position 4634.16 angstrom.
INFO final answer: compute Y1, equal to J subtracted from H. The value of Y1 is 7903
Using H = 7992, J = 89.1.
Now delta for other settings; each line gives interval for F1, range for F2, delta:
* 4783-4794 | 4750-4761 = -4.7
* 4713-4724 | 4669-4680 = -1.2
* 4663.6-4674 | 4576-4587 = -0.2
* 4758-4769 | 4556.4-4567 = -1.4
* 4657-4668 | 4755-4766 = -1.2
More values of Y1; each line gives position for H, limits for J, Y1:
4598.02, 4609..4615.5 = 7796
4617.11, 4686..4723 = 7759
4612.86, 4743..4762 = 7992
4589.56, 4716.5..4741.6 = 7375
